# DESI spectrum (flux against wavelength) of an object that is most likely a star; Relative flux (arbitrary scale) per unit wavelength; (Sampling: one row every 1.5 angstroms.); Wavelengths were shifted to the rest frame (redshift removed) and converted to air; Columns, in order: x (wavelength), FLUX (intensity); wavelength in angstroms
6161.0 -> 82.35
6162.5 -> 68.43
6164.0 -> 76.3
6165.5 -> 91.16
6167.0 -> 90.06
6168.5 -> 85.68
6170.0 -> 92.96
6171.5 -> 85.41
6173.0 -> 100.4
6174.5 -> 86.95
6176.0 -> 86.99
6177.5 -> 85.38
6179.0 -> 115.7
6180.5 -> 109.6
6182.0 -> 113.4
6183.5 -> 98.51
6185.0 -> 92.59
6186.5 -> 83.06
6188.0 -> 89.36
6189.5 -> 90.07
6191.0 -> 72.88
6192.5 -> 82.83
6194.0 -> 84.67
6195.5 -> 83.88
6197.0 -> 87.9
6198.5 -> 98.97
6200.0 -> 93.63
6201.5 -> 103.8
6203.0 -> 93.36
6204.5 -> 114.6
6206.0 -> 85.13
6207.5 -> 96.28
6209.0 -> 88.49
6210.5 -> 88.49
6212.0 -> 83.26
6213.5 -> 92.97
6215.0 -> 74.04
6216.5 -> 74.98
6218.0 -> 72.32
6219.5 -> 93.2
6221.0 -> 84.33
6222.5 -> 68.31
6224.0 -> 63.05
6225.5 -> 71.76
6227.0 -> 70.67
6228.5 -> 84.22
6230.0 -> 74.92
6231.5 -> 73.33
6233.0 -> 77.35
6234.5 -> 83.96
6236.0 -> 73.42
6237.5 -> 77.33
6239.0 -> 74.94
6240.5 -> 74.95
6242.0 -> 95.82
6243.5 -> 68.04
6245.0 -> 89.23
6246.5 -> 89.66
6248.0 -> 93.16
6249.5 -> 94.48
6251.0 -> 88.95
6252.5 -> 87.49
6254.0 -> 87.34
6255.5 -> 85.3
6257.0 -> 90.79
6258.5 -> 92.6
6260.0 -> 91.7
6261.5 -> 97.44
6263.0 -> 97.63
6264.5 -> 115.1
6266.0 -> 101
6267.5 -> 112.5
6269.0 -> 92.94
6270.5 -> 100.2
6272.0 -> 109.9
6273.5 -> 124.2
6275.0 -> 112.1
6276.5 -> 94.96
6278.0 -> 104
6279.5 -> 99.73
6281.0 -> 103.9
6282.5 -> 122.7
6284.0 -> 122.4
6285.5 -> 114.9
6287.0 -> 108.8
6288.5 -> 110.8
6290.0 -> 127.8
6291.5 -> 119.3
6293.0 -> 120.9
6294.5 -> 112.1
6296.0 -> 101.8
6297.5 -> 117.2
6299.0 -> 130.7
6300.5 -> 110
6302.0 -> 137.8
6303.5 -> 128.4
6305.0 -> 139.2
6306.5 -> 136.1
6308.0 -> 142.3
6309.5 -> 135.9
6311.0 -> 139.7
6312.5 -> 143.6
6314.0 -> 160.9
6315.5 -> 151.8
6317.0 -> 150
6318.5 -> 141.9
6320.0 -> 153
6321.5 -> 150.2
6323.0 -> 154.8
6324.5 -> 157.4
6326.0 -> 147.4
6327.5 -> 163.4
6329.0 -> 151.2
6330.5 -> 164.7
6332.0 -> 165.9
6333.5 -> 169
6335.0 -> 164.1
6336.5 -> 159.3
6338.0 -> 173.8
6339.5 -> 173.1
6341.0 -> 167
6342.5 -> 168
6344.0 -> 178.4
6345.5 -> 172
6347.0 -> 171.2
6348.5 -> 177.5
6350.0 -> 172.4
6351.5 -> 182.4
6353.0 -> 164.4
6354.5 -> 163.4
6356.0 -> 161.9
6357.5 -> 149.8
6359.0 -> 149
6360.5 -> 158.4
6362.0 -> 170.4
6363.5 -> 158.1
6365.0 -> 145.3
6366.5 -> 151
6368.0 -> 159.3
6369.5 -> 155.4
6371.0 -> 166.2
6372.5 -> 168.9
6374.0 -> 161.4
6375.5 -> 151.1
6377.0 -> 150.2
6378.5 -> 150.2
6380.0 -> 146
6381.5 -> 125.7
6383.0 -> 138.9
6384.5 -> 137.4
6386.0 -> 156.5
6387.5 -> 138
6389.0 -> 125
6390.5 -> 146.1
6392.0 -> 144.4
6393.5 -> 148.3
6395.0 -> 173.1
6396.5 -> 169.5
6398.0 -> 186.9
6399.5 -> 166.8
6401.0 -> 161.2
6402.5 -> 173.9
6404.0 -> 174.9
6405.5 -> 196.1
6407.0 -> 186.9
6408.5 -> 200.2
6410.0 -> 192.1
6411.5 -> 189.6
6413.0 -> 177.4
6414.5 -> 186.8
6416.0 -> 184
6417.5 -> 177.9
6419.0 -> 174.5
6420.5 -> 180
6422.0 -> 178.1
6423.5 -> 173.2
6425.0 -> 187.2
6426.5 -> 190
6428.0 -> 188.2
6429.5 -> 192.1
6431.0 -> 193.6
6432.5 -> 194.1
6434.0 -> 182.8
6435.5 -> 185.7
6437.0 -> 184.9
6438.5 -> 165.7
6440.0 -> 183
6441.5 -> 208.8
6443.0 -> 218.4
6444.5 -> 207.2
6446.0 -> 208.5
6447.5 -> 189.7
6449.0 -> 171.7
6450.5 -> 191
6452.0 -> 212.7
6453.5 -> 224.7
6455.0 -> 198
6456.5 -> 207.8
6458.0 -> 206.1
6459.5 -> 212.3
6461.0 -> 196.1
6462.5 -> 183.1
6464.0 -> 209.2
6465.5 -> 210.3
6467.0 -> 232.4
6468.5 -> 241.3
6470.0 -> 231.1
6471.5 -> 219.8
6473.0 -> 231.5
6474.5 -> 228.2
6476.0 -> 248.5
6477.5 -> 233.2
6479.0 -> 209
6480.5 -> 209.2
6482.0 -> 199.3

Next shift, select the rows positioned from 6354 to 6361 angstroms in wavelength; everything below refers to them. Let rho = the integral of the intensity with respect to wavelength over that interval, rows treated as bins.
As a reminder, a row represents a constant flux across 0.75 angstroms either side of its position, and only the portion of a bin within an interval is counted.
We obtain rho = 1093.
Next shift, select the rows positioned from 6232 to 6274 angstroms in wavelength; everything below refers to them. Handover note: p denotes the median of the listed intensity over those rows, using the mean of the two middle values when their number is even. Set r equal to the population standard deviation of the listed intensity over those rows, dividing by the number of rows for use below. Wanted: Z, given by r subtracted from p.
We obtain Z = 78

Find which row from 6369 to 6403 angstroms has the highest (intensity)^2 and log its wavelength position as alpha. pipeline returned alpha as 6398.0 angstroms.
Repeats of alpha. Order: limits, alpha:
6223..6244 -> 6242.0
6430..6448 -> 6443.0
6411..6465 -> 6453.5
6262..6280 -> 6273.5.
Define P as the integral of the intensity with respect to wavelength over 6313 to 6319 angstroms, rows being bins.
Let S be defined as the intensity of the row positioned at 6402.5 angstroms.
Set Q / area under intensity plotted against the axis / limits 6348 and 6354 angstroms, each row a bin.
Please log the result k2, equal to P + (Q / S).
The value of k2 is 913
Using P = 907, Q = 1042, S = 173.9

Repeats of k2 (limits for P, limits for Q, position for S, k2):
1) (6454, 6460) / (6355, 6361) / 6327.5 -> 1245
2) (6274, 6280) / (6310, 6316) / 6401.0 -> 628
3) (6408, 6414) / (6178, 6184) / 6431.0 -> 1139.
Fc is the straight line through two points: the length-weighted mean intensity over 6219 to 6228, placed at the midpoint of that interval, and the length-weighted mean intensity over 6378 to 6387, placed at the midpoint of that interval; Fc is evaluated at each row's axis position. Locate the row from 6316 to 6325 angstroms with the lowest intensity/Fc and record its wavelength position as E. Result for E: 6318.5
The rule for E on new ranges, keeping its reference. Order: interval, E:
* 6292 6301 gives 6296.0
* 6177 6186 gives 6177.5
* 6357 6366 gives 6365.0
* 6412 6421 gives 6419.0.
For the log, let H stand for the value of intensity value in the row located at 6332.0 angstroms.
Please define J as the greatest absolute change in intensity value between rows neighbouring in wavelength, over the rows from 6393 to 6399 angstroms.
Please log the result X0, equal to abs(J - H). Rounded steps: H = 165.9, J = 25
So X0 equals 141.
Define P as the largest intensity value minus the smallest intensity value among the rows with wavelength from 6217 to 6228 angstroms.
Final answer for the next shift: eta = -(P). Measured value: -30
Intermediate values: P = 30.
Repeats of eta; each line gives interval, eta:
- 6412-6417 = -9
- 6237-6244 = -28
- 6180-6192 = -41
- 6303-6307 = -11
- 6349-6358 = -33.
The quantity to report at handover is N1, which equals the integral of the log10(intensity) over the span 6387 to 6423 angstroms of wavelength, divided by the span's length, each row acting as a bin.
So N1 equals 2.2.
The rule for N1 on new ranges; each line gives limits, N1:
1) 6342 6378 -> 2.2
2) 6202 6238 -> 1.9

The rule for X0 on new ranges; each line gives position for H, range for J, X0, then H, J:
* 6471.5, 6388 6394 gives 199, 219.8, 21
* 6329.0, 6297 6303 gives 123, 151.2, 28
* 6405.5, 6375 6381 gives 192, 196.1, 4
